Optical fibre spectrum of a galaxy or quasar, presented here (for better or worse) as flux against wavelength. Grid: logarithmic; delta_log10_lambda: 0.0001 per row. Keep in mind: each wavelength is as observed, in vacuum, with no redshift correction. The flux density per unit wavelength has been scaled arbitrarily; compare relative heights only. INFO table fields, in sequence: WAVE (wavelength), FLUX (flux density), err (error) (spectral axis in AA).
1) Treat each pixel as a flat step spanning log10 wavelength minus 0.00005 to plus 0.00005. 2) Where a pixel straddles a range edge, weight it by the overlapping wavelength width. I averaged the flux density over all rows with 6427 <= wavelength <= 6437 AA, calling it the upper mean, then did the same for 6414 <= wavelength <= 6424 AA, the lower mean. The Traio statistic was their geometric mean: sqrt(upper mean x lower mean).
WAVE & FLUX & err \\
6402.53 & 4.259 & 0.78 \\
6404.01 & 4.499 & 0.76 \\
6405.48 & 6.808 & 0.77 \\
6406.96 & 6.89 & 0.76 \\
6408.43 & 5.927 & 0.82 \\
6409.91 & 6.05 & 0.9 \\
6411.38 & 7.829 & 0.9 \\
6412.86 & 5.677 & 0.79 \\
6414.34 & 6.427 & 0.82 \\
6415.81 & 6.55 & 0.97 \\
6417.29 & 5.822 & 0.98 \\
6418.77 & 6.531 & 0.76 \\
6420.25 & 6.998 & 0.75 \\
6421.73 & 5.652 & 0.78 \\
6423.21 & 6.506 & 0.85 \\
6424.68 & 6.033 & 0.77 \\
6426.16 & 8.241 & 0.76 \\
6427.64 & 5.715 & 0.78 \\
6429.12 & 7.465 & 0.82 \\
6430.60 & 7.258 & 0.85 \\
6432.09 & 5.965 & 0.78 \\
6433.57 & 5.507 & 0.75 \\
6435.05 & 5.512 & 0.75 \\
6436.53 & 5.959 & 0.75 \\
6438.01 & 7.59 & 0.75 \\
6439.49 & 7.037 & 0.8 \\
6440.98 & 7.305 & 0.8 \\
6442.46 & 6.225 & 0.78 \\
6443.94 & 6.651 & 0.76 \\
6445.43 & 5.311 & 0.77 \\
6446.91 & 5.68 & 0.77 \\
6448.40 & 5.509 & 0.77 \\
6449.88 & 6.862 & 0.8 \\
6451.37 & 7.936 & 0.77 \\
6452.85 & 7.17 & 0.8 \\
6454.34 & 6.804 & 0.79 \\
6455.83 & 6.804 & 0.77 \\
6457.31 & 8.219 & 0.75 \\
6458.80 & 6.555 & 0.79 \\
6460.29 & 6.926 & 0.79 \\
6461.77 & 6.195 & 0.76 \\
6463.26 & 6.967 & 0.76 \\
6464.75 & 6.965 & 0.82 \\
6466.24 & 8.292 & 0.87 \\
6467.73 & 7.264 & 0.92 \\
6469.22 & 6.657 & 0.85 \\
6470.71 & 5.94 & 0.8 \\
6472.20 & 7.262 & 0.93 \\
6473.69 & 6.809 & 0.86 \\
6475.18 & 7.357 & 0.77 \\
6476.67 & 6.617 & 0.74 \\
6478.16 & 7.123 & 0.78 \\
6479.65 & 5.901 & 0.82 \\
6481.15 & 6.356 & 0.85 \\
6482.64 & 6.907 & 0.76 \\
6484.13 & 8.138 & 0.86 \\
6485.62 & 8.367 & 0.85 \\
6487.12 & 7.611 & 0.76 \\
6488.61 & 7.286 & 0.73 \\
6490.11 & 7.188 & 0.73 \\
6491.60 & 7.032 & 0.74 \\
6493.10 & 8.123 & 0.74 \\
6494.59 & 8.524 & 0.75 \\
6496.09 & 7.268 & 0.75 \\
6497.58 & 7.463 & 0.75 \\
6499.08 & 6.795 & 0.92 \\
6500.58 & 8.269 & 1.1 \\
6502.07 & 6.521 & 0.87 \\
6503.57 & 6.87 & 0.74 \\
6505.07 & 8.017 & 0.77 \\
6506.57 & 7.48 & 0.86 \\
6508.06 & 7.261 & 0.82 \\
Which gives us 6.28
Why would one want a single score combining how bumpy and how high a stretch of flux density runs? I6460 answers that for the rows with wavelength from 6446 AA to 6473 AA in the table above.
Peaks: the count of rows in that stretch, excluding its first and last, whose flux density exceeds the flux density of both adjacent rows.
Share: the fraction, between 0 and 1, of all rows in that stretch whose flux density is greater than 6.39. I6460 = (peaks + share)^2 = 33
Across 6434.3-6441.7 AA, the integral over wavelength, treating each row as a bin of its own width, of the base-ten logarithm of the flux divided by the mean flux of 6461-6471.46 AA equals -0.13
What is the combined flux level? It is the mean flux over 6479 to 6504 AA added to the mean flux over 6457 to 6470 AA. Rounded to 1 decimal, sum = 14.4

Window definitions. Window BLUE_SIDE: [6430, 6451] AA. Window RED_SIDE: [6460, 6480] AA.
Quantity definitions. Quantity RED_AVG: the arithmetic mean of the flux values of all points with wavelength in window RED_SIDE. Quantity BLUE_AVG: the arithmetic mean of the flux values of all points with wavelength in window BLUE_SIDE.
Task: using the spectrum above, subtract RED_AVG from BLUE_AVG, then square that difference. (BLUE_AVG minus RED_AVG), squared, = 0.32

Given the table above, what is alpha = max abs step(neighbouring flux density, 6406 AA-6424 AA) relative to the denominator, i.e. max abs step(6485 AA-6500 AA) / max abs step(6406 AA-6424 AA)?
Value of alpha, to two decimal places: 0.58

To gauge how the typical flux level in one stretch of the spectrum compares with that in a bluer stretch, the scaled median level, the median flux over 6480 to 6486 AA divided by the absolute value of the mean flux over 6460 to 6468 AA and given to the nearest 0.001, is 1.059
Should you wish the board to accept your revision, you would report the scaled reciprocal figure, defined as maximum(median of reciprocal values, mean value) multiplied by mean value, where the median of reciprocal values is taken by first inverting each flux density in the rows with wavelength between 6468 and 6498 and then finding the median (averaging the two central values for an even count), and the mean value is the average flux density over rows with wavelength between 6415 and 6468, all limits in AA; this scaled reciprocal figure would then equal 44.4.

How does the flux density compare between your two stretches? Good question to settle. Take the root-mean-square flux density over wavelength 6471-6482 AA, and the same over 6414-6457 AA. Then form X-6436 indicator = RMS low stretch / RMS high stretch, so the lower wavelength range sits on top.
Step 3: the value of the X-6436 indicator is 0.966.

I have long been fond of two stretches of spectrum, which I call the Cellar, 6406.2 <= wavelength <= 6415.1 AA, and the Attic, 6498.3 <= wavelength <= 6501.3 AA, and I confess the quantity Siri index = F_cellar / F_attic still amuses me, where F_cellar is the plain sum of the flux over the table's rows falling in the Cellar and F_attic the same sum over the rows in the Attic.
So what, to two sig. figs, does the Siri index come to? 2.6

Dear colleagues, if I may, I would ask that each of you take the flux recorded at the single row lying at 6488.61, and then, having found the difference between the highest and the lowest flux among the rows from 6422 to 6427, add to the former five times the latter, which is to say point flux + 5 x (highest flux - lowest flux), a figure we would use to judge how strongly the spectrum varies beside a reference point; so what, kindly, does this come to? 18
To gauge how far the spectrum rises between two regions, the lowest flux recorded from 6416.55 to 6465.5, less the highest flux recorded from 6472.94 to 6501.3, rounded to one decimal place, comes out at -3.2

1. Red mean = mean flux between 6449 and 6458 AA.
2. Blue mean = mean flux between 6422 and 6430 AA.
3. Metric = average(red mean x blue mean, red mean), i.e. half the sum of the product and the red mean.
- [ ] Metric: 28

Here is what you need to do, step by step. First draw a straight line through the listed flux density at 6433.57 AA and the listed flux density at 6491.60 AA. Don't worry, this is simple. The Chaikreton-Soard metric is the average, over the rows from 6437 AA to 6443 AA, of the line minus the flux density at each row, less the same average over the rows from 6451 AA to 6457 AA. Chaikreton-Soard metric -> -0.2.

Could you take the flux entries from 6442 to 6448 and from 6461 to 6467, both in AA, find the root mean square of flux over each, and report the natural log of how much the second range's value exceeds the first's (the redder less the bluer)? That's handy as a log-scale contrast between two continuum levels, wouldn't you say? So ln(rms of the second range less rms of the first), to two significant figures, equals 0.14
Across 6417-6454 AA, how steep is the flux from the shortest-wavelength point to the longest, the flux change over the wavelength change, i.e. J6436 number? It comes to 0.038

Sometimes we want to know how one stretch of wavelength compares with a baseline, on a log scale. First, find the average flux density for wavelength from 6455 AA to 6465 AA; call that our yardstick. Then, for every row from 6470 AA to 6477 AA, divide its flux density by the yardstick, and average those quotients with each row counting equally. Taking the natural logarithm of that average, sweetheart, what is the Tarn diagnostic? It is -0.02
